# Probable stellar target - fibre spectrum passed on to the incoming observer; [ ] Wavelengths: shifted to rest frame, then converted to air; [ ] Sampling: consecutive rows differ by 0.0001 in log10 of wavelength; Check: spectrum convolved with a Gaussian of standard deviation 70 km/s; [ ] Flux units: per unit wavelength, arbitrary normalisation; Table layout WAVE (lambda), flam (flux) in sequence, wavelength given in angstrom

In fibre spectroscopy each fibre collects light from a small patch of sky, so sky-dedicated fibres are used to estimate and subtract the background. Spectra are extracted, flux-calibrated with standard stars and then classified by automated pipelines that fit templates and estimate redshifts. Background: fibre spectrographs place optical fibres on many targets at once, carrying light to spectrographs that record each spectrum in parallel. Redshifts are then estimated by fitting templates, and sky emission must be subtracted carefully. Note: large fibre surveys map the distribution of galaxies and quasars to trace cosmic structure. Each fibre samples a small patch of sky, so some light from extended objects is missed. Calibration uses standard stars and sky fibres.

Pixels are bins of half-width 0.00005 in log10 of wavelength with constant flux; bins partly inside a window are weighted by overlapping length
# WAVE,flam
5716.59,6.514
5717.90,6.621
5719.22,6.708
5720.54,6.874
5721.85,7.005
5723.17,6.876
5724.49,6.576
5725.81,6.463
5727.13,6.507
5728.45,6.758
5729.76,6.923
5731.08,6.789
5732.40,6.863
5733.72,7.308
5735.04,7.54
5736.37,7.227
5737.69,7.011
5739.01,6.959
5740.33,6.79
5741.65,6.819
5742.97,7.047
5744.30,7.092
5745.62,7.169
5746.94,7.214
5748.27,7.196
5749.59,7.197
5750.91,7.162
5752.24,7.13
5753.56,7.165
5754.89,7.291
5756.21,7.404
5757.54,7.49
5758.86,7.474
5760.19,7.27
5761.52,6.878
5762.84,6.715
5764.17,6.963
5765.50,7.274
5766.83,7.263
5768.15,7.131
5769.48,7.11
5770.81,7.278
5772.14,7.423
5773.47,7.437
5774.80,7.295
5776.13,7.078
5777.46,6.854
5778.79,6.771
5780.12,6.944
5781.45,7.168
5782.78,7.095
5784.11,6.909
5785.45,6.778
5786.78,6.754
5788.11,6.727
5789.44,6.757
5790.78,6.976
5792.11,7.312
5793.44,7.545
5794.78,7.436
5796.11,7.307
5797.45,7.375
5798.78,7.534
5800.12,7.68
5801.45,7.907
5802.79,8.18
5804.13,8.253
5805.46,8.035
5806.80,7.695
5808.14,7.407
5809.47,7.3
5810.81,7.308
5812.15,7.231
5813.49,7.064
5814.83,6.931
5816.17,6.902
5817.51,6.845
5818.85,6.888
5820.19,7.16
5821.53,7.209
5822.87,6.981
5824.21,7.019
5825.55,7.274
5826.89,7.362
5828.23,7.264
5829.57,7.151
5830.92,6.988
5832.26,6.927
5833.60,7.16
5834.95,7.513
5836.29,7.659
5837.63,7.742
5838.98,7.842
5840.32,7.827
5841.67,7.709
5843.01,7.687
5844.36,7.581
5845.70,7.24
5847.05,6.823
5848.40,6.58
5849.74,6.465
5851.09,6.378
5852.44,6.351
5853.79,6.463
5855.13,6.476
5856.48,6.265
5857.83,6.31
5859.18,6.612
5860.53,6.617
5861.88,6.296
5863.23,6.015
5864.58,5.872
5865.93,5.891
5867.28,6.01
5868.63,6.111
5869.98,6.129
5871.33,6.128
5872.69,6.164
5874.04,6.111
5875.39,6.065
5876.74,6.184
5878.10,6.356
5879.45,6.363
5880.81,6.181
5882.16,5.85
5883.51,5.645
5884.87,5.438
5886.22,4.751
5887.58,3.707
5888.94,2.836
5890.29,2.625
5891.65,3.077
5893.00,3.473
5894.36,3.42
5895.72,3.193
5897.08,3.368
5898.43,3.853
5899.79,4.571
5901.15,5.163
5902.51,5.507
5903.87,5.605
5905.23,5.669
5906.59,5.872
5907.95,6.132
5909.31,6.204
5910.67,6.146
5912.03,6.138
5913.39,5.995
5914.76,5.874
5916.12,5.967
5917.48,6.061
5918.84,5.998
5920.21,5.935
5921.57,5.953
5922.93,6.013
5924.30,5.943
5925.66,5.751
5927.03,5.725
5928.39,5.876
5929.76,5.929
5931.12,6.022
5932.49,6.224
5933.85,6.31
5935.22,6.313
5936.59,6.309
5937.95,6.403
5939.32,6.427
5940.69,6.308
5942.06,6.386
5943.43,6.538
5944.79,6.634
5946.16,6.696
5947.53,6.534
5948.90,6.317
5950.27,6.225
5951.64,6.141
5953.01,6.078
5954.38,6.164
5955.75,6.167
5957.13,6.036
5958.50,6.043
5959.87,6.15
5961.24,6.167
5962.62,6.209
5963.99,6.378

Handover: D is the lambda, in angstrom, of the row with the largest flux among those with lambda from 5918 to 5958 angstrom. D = 5946.16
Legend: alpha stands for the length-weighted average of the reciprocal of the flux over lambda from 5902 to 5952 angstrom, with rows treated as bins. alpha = 0.164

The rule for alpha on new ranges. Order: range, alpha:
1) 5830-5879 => 0.151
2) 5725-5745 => 0.144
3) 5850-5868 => 0.160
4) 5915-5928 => 0.169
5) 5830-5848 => 0.135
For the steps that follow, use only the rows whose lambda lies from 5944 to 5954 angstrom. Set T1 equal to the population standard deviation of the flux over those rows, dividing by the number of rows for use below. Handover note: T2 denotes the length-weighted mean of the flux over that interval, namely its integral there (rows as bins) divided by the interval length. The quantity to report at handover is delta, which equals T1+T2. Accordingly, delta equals 6.6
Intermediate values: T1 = 0.228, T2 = 6.4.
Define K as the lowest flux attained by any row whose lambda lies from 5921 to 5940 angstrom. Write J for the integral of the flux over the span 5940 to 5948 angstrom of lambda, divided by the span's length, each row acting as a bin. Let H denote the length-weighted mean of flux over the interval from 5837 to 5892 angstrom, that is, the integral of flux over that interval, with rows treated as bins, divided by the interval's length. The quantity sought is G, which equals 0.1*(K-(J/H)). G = 0.47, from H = 6.1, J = 6.52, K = 5.725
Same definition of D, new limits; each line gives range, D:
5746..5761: 5757.54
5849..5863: 5860.53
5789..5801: 5800.12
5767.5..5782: 5773.47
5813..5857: 5838.98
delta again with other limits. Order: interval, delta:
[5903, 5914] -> 6.2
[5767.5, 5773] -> 7.4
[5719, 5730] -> 6.9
